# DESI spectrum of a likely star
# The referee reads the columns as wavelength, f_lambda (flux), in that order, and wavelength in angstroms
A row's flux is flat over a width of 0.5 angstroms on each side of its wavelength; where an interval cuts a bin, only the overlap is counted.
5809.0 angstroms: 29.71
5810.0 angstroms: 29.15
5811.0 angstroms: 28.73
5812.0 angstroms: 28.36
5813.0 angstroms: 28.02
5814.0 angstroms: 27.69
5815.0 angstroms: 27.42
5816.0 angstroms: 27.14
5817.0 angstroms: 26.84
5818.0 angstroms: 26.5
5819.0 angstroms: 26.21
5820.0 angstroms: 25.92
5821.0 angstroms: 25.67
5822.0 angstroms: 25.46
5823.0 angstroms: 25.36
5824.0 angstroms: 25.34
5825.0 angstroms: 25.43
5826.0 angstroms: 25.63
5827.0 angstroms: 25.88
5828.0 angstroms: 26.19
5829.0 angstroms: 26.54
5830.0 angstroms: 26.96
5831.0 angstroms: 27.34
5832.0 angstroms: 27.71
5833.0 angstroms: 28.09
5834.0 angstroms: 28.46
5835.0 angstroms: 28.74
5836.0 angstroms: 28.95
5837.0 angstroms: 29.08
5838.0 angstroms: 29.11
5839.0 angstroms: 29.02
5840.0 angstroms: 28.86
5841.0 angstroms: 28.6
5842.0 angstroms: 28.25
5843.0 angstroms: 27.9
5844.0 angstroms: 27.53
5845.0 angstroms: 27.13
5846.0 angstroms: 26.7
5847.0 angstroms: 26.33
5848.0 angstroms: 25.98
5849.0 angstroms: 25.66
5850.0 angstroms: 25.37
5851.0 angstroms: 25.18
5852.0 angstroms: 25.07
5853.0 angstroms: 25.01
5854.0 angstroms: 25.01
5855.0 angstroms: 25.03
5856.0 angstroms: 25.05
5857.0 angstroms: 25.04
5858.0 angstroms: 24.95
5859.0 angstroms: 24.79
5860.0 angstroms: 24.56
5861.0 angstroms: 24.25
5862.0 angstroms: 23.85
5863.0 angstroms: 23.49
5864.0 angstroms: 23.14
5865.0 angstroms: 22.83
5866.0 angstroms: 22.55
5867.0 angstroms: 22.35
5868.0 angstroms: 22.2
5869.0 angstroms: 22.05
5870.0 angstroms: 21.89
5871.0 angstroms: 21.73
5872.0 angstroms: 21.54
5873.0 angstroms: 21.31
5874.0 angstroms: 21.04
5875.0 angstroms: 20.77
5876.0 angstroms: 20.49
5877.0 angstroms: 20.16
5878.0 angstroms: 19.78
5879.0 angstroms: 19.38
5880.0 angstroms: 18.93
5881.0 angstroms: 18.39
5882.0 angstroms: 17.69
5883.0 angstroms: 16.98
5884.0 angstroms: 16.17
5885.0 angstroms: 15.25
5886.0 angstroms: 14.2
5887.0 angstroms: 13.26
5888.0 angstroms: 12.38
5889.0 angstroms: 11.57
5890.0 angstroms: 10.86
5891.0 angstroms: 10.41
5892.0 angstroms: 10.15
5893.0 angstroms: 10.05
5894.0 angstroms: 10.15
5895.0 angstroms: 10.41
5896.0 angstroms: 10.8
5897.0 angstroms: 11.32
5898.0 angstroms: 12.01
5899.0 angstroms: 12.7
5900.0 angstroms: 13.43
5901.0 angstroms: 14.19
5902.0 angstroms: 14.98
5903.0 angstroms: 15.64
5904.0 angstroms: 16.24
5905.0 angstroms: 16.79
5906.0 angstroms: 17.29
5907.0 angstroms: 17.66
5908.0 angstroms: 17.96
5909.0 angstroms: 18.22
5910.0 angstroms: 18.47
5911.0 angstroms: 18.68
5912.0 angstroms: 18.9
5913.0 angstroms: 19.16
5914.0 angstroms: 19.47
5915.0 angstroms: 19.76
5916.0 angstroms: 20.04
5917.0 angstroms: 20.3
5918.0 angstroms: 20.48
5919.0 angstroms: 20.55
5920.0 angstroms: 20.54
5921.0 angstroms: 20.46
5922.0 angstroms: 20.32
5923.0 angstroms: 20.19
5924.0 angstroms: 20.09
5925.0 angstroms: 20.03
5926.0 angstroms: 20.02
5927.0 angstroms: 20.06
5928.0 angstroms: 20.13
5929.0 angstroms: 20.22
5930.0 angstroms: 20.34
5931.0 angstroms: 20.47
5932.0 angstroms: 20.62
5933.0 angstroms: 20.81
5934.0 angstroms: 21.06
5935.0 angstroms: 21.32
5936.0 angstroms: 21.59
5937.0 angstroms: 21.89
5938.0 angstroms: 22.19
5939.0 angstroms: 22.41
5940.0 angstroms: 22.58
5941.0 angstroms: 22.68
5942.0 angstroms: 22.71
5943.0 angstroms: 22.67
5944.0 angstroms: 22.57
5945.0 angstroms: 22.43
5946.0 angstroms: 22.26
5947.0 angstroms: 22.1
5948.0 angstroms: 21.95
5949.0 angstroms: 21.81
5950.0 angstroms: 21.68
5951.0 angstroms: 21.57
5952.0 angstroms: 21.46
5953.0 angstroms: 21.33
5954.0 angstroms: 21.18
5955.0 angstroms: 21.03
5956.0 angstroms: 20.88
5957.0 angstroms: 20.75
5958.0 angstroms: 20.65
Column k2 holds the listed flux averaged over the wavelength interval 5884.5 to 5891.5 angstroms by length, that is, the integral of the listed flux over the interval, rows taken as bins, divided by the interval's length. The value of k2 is 13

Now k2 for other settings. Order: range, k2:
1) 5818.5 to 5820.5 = 26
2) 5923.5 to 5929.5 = 20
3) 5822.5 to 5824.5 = 25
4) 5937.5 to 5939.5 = 22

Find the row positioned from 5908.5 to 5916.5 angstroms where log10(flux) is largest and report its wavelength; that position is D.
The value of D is 5916.0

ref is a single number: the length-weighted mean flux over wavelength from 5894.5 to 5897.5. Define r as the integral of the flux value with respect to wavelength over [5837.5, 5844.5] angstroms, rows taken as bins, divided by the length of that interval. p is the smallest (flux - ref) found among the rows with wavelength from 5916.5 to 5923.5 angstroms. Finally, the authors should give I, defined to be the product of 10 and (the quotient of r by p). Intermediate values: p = 9.3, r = 28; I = 30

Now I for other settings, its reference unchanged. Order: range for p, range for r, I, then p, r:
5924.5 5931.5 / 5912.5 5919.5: 22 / 9.2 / 20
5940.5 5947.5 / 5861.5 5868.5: 20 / 11.3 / 23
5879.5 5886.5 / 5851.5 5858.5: 75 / 3.4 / 25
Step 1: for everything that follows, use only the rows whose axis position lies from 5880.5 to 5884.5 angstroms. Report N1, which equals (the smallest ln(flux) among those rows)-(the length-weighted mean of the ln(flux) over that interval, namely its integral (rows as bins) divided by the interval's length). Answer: -0.07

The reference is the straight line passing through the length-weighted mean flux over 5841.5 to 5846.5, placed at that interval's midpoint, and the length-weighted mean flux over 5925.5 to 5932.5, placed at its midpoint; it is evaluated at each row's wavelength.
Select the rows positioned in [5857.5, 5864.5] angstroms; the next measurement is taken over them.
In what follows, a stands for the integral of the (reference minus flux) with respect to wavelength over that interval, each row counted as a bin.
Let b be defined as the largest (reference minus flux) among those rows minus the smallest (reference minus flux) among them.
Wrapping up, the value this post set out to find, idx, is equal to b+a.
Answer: 15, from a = 13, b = 1.3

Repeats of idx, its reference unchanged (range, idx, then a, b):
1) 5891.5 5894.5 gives 40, 40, 0.2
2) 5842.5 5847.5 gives 3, 1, 1.2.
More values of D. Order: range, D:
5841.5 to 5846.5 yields 5842.0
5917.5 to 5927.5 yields 5919.0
